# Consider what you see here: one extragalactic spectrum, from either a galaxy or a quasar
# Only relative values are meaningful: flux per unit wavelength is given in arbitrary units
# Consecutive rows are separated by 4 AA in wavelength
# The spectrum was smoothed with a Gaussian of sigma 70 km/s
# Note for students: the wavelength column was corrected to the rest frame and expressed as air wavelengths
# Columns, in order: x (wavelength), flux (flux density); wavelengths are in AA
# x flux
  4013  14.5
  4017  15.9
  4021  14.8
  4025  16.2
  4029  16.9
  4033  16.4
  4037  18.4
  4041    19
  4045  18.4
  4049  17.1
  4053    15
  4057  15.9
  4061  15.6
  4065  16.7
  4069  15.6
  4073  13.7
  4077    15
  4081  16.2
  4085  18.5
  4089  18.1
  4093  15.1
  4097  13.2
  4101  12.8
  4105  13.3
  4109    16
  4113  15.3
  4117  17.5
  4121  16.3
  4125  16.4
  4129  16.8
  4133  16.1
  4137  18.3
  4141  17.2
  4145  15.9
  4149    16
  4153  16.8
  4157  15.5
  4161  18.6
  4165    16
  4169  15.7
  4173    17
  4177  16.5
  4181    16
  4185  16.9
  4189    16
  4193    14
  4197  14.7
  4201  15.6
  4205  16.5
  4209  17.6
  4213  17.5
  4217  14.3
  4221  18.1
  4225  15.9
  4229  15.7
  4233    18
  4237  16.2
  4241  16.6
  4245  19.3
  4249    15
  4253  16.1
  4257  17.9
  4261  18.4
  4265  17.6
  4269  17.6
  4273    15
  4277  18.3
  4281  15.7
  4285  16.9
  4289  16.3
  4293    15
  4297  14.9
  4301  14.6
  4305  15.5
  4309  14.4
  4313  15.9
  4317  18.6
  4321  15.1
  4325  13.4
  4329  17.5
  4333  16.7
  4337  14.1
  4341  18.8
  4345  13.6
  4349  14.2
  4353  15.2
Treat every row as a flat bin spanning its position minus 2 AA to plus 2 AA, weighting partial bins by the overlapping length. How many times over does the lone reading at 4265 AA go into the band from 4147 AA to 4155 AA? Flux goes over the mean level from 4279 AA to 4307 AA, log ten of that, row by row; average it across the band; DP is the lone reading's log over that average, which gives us 2.4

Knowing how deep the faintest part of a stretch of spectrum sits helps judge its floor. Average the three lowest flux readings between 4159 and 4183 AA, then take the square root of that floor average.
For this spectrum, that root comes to 3.99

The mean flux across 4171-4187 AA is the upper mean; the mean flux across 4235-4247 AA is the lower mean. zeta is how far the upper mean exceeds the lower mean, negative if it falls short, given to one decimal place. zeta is -0.8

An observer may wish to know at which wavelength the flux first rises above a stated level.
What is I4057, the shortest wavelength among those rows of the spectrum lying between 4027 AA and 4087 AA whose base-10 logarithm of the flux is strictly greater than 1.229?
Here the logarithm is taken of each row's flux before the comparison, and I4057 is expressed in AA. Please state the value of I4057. 4037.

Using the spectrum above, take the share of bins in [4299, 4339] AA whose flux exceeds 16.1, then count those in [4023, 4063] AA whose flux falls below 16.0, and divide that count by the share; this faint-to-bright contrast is 10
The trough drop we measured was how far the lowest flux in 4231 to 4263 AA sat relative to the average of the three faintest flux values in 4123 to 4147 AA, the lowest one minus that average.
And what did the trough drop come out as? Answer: -1.1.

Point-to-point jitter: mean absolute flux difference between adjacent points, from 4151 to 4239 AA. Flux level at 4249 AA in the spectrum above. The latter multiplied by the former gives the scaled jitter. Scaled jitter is 21.9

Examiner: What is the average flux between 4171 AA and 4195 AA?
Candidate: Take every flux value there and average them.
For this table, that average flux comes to 16.1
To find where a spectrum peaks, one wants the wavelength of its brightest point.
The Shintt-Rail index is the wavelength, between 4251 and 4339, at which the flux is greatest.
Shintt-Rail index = 4317 AA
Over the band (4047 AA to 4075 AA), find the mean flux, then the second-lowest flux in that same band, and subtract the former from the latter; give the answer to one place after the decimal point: -0.7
